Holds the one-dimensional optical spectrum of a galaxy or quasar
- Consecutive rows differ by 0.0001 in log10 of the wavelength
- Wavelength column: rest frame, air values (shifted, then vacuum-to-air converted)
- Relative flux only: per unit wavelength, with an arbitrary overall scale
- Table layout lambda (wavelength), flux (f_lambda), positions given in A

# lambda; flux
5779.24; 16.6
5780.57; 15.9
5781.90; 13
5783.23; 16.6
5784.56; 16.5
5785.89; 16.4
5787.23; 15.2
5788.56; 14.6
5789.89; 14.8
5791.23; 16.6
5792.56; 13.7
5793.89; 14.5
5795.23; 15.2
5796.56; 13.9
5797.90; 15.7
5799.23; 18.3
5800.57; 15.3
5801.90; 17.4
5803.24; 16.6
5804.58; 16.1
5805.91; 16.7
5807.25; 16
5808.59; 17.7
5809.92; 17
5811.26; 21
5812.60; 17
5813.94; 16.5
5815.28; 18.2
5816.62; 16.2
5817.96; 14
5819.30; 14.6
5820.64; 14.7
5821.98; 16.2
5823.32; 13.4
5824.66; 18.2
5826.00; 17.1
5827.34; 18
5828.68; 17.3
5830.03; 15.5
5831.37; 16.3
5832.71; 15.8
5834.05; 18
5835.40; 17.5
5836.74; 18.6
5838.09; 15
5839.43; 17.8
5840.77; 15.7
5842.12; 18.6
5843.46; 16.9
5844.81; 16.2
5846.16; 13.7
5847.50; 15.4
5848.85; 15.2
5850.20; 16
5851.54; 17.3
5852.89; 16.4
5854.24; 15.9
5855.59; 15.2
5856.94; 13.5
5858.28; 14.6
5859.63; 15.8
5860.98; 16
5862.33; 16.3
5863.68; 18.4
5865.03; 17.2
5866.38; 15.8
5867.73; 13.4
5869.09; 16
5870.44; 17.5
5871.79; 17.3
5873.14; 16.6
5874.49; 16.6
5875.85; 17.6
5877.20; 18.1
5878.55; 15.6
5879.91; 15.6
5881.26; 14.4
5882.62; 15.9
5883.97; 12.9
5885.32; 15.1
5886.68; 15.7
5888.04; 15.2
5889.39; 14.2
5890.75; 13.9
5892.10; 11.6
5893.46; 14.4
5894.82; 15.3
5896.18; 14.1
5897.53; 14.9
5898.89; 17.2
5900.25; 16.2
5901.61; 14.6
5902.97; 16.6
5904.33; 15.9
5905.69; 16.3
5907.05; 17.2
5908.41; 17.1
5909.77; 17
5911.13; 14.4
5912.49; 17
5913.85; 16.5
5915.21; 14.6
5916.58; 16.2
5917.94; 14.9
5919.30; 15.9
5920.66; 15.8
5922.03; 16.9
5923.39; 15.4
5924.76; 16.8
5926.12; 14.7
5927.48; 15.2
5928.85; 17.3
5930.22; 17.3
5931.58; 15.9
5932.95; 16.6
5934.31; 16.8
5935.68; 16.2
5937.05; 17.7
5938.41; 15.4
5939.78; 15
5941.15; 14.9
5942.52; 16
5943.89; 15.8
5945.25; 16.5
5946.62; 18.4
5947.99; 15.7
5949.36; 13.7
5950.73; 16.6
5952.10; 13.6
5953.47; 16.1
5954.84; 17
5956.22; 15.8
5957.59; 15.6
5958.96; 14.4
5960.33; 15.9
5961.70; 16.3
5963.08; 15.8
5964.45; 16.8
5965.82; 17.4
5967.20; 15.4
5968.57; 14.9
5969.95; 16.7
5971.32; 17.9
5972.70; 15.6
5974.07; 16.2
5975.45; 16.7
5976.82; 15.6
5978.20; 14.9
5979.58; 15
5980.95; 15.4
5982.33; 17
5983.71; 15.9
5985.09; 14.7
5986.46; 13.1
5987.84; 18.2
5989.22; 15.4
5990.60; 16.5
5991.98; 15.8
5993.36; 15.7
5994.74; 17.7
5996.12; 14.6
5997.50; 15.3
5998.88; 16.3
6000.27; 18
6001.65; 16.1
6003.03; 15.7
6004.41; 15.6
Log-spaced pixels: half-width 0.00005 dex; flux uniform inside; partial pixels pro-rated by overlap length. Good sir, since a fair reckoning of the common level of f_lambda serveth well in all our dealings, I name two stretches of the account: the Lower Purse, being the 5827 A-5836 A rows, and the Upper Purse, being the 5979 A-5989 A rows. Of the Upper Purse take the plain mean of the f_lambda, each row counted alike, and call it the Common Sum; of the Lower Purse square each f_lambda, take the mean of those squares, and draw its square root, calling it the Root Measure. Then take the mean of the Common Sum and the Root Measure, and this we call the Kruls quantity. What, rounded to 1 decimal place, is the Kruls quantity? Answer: 16.3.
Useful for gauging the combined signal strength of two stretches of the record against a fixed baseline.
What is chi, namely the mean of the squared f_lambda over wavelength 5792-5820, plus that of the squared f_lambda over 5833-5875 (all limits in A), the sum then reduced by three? 531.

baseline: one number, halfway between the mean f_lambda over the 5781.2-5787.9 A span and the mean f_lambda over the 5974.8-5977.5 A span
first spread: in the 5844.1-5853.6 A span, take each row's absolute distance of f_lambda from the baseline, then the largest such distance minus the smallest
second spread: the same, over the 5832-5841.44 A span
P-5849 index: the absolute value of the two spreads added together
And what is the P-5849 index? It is 4.7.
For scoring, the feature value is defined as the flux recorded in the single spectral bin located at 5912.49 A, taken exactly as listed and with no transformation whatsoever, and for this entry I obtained 17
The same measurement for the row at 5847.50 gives 15.4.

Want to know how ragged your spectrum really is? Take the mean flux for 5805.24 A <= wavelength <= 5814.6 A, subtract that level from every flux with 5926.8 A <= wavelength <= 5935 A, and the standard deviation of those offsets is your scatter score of 0.8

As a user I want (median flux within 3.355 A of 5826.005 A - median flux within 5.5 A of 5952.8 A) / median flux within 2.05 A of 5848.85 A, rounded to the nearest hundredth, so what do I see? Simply 0.10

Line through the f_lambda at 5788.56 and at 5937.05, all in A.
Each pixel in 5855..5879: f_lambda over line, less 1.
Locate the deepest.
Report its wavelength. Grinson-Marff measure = 5867.73 A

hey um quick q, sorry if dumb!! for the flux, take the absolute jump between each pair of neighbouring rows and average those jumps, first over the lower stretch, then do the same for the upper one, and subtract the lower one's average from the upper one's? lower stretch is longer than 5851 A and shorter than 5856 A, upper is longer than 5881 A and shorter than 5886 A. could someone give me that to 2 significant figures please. 1.5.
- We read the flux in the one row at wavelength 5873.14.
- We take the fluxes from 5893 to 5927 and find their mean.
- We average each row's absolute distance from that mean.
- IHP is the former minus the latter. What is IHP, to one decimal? 15.7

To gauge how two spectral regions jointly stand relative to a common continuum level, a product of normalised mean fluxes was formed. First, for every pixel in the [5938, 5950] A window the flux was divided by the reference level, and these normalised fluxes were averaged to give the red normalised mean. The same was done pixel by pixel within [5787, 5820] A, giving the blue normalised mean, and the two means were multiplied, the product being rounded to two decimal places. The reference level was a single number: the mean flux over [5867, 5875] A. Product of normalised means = 0.96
